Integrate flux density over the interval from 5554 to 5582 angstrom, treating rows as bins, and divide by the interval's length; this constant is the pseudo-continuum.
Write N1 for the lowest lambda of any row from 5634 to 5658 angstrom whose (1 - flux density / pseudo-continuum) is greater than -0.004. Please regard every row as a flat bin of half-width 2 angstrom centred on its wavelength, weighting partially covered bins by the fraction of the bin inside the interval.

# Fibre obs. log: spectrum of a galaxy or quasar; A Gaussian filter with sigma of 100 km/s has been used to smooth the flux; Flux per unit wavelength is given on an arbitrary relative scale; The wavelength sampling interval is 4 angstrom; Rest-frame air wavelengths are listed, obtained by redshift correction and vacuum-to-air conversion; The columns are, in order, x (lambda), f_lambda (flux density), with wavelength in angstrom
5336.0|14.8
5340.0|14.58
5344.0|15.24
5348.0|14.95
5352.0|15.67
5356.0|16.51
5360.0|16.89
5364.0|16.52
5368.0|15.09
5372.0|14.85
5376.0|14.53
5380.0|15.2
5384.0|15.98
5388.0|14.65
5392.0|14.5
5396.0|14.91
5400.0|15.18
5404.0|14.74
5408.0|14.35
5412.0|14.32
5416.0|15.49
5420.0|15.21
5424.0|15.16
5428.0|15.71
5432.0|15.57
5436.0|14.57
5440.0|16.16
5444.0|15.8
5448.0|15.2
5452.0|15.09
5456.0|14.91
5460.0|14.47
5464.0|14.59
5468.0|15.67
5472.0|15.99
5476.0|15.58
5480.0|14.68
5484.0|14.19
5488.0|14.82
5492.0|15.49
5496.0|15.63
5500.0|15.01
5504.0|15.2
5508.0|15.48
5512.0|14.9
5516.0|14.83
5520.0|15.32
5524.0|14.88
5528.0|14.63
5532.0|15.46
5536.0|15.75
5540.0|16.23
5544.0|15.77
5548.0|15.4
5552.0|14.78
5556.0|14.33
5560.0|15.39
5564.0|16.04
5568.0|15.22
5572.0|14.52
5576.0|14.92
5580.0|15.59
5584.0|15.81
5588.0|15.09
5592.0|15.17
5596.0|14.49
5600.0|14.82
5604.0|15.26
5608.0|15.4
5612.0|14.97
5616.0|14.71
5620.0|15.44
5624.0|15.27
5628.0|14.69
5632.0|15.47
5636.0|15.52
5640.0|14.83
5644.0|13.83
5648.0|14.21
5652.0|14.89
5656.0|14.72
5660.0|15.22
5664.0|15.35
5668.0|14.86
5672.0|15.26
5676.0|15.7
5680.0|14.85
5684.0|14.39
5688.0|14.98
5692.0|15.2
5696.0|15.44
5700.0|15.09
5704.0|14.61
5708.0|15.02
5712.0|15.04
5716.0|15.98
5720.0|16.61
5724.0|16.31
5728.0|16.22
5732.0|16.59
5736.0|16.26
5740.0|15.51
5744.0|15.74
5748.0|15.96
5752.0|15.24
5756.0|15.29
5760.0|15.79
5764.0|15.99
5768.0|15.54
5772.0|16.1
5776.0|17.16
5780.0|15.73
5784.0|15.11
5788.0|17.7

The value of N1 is 5640.0 angstrom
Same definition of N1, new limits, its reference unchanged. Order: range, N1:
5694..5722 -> 5700.0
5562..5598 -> 5572.0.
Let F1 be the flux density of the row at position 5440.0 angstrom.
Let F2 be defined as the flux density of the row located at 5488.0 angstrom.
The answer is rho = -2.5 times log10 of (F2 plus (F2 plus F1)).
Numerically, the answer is -4.15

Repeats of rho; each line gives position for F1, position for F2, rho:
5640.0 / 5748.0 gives -4.17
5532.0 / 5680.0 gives -4.14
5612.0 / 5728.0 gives -4.19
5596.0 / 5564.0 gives -4.17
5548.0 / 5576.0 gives -4.14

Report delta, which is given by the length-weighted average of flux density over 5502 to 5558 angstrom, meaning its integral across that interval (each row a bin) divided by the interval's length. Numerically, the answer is 15.2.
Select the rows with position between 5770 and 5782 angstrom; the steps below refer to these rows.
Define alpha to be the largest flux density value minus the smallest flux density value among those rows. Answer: 1.43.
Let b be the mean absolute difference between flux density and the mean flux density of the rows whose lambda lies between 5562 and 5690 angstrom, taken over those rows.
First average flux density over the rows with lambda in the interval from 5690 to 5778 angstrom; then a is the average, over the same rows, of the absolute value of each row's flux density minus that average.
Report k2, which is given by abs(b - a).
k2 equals 0.13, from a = 0.51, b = 0.38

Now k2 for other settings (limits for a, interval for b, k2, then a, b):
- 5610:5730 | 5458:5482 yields 0.13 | 0.45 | 0.58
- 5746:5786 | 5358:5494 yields 0.11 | 0.41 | 0.52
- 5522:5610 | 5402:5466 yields 0.03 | 0.42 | 0.45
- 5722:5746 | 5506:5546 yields 0.09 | 0.32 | 0.41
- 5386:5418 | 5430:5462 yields 0.15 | 0.32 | 0.47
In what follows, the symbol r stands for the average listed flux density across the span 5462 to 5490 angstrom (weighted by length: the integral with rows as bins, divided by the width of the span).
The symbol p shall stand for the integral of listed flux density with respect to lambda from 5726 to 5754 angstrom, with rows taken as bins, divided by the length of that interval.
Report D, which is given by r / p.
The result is 0.946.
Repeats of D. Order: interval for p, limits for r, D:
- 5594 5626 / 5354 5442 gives 1.015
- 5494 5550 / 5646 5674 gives 0.974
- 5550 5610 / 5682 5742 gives 1.028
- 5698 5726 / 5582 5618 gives 0.971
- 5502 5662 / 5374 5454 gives 1.000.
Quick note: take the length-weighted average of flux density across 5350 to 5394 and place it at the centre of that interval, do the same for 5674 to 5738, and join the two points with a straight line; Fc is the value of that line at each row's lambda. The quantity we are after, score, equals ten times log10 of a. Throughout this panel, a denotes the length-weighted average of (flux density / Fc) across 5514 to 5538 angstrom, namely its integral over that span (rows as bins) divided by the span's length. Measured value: -0.101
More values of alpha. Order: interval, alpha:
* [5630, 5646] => 1.69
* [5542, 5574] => 1.71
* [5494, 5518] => 0.80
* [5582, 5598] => 1.32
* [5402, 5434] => 1.39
